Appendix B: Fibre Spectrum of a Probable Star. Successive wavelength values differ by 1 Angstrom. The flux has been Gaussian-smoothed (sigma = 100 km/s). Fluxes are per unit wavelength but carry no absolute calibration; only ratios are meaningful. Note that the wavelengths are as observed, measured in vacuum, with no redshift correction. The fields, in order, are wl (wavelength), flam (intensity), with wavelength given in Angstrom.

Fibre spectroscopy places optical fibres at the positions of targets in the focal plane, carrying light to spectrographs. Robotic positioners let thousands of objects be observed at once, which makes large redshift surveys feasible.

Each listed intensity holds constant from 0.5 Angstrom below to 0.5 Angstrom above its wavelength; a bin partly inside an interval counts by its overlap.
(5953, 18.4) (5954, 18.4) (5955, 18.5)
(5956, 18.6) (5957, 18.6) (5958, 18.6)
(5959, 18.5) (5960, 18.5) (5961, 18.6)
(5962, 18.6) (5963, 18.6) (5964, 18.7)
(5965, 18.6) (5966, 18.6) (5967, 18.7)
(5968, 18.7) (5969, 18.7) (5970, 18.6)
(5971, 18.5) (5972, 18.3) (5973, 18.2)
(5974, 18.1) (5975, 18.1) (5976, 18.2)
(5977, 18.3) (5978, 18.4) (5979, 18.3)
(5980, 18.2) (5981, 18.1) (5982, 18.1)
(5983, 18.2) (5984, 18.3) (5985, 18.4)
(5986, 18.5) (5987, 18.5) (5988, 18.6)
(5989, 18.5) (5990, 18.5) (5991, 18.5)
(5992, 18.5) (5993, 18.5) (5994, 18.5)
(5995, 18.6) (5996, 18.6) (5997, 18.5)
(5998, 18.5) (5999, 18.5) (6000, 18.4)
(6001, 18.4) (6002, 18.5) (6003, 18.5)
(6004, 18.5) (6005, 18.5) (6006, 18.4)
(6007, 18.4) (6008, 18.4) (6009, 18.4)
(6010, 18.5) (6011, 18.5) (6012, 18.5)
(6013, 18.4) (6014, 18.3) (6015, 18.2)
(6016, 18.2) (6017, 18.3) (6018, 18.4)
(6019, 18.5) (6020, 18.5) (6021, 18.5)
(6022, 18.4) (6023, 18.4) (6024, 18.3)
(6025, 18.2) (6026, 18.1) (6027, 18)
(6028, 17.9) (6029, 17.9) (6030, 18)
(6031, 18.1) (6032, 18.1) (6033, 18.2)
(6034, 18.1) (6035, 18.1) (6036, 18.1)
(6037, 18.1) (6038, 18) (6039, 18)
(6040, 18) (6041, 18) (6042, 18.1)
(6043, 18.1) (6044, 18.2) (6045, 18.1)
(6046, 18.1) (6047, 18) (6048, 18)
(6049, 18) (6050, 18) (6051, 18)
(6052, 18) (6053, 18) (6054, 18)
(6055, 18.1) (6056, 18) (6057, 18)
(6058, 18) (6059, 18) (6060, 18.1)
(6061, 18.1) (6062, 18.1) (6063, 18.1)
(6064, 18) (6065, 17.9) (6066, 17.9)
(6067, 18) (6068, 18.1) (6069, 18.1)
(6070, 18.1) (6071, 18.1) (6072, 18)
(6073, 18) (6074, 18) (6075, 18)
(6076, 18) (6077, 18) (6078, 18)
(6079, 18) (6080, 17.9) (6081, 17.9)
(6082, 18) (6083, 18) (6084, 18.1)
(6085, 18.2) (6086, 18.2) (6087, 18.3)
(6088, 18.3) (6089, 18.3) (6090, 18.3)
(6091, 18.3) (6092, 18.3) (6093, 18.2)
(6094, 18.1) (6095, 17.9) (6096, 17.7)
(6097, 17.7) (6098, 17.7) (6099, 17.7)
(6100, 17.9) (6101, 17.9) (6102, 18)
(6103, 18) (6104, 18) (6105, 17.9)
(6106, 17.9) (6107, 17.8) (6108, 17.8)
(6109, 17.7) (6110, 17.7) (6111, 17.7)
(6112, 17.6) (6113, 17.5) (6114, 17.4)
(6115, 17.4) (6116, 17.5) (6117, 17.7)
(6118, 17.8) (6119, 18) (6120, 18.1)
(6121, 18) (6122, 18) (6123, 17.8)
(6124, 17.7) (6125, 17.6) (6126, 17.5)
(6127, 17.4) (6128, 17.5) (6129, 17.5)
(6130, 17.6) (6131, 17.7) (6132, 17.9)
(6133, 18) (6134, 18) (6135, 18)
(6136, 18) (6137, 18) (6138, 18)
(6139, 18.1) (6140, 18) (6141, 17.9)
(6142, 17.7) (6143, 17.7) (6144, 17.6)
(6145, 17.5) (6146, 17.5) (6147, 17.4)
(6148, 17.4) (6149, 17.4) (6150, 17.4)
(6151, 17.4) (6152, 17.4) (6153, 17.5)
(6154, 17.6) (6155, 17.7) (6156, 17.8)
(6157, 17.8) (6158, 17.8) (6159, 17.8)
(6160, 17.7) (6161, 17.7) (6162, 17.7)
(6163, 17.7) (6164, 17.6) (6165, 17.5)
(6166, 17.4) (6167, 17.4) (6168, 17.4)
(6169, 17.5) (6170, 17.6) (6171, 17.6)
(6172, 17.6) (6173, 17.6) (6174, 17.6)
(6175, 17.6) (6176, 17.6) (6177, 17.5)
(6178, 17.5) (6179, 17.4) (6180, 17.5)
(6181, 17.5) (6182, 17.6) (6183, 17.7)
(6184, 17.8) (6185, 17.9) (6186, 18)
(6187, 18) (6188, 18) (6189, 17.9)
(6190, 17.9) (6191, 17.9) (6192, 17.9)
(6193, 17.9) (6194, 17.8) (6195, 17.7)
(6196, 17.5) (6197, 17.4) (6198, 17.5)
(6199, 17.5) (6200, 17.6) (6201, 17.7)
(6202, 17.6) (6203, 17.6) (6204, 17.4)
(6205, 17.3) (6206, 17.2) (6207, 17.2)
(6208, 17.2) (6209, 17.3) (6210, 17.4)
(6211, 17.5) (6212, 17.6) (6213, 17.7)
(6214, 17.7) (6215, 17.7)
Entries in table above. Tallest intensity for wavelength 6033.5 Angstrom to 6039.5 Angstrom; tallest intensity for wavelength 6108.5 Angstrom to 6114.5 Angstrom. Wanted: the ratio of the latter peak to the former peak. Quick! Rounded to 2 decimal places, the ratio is 0.98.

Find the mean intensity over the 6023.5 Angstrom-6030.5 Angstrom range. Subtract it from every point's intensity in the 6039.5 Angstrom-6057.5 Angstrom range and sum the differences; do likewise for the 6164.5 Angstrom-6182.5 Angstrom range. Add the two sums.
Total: -10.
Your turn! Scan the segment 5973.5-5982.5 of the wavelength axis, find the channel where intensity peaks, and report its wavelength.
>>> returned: 5978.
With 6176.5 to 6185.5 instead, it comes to 6185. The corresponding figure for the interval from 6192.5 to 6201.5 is 6193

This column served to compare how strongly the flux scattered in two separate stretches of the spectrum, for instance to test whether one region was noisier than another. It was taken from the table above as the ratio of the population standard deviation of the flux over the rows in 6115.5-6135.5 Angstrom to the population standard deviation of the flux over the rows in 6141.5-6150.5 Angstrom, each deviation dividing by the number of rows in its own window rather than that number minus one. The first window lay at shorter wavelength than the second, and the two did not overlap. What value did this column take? 1.8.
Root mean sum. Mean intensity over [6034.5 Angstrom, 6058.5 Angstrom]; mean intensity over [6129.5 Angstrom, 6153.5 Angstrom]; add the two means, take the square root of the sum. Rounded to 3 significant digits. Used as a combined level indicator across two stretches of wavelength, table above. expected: 5.98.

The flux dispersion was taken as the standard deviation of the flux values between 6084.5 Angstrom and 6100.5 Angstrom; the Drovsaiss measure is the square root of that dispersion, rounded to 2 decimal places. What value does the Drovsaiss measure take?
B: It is 0.50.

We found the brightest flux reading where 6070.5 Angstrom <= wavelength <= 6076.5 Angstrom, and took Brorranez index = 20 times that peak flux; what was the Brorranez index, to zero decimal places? 362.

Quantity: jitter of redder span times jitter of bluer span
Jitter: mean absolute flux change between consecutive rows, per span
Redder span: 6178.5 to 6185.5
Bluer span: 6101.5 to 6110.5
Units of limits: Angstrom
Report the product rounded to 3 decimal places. 0.003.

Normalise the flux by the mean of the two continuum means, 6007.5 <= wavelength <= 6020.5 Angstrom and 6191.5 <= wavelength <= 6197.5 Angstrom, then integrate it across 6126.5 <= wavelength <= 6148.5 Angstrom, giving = 22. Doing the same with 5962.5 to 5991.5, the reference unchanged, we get 30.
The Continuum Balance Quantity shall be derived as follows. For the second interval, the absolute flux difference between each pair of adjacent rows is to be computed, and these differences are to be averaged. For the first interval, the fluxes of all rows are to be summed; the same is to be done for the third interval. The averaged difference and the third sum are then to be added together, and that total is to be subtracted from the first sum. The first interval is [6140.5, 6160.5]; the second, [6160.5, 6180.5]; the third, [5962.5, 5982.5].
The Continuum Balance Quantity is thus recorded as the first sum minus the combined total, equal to -16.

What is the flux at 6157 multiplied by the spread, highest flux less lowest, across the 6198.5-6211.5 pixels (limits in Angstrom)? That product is 8.9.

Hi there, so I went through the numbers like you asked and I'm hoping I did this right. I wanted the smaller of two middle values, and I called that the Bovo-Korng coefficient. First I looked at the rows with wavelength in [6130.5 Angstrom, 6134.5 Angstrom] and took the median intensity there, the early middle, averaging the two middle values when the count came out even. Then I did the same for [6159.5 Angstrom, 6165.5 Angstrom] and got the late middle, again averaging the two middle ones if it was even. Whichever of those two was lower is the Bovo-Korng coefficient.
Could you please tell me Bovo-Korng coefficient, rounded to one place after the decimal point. 17.7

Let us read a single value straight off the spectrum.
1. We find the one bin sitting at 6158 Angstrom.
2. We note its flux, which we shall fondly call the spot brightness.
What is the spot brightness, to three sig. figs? 17.8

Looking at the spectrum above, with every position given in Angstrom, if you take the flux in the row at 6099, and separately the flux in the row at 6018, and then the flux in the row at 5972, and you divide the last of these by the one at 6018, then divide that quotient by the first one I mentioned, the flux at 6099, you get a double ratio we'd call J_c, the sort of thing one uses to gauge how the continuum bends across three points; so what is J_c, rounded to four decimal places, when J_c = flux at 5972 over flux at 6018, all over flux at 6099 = 0.0562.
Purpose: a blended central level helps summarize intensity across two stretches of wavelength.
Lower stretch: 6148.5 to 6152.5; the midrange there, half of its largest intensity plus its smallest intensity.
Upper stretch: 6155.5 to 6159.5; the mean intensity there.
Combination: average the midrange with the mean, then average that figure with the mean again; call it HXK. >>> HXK 17.7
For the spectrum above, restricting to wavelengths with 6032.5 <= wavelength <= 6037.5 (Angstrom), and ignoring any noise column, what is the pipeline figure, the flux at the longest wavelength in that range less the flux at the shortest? -0.10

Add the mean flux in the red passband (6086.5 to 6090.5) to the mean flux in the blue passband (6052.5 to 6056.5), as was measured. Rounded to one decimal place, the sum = 36.3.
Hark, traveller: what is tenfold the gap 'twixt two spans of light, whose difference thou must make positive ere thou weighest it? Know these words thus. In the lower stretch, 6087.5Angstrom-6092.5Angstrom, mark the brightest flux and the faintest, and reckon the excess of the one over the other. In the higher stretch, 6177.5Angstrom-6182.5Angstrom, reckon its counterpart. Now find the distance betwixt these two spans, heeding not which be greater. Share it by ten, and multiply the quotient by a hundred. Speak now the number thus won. 2.0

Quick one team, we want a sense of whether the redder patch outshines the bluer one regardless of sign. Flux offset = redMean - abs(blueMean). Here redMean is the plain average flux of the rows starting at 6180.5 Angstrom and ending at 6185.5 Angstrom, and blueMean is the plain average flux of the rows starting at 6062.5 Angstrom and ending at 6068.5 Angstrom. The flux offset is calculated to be -0.3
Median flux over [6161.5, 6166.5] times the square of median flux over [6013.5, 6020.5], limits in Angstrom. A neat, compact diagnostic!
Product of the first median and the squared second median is 5894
